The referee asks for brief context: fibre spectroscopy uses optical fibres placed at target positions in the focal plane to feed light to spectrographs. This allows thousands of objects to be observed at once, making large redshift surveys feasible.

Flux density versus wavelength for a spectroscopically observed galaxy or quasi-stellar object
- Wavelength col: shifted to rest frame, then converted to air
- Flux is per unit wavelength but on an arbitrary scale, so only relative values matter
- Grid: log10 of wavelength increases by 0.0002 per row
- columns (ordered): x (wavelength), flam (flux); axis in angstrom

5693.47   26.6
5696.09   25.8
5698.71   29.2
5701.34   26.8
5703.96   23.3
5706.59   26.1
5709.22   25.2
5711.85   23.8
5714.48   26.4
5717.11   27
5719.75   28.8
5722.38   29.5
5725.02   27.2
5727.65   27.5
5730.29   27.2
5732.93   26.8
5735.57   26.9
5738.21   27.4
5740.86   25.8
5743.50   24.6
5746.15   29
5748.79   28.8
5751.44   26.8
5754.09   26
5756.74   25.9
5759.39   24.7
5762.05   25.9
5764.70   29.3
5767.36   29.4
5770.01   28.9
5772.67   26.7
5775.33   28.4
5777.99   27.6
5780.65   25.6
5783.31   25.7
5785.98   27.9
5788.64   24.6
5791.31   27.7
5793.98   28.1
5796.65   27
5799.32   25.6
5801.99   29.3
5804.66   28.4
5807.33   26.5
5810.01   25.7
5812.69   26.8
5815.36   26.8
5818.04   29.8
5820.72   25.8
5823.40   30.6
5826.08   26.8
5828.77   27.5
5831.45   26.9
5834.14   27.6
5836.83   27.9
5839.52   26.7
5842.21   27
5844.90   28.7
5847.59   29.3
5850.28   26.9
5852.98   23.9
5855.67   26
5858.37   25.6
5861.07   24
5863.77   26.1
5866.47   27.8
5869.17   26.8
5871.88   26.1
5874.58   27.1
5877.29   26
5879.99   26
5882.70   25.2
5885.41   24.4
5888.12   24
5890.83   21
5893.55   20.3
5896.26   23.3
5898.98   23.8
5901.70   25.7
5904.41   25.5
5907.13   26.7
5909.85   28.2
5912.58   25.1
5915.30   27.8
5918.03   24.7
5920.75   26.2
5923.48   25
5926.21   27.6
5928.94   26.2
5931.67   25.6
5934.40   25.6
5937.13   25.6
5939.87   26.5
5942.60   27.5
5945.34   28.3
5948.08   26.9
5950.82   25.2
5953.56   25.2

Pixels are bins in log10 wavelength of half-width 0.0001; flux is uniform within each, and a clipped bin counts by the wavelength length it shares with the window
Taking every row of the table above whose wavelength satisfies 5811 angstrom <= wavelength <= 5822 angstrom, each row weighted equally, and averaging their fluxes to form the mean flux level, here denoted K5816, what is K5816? 27.3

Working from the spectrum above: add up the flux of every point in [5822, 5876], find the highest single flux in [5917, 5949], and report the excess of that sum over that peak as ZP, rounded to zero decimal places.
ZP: 511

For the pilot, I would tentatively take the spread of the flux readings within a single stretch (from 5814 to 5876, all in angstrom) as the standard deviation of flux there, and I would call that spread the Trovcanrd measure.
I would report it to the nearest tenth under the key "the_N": 1.6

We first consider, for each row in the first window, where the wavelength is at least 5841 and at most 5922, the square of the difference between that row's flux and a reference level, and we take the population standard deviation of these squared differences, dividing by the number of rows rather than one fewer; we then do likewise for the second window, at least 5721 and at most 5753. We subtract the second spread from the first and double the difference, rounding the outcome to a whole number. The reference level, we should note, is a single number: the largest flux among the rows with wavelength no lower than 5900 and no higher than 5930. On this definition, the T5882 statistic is 21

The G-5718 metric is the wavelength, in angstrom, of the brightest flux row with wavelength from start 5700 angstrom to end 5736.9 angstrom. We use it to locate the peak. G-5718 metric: 5722.38 angstrom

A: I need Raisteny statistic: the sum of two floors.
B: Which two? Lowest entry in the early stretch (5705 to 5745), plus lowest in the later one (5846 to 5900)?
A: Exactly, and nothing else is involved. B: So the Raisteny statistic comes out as 44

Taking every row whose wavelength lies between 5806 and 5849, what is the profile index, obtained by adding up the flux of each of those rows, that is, 440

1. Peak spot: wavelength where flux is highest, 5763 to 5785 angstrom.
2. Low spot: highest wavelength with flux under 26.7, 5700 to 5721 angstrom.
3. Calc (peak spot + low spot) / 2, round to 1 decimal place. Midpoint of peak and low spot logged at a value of 5740.9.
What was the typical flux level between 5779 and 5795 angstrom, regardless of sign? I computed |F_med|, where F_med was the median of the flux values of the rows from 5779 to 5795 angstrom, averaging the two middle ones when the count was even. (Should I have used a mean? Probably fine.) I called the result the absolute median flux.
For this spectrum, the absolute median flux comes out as 26.7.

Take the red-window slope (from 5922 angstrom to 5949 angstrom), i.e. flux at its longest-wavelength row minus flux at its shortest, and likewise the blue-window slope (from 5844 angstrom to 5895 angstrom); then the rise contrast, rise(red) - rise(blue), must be 10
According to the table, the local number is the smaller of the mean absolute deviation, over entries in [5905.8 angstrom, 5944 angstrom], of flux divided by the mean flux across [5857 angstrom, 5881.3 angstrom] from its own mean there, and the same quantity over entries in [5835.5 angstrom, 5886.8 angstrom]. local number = 0.035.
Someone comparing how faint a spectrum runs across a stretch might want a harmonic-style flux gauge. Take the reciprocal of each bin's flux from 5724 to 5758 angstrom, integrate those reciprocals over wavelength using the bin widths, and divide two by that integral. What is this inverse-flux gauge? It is 1.6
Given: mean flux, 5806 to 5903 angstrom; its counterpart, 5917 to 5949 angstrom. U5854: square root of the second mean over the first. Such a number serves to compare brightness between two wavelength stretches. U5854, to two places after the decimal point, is 1.00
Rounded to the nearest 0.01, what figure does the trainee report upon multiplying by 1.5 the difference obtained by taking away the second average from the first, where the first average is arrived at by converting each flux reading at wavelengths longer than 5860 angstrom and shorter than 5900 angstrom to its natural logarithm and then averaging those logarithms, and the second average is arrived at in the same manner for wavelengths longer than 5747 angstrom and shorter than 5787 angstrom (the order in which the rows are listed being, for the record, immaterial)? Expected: -0.14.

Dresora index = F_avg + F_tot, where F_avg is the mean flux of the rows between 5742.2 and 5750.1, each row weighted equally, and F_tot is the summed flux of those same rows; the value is 110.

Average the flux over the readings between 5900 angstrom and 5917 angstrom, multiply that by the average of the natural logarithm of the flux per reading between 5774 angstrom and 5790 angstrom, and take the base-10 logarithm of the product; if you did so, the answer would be 1.94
